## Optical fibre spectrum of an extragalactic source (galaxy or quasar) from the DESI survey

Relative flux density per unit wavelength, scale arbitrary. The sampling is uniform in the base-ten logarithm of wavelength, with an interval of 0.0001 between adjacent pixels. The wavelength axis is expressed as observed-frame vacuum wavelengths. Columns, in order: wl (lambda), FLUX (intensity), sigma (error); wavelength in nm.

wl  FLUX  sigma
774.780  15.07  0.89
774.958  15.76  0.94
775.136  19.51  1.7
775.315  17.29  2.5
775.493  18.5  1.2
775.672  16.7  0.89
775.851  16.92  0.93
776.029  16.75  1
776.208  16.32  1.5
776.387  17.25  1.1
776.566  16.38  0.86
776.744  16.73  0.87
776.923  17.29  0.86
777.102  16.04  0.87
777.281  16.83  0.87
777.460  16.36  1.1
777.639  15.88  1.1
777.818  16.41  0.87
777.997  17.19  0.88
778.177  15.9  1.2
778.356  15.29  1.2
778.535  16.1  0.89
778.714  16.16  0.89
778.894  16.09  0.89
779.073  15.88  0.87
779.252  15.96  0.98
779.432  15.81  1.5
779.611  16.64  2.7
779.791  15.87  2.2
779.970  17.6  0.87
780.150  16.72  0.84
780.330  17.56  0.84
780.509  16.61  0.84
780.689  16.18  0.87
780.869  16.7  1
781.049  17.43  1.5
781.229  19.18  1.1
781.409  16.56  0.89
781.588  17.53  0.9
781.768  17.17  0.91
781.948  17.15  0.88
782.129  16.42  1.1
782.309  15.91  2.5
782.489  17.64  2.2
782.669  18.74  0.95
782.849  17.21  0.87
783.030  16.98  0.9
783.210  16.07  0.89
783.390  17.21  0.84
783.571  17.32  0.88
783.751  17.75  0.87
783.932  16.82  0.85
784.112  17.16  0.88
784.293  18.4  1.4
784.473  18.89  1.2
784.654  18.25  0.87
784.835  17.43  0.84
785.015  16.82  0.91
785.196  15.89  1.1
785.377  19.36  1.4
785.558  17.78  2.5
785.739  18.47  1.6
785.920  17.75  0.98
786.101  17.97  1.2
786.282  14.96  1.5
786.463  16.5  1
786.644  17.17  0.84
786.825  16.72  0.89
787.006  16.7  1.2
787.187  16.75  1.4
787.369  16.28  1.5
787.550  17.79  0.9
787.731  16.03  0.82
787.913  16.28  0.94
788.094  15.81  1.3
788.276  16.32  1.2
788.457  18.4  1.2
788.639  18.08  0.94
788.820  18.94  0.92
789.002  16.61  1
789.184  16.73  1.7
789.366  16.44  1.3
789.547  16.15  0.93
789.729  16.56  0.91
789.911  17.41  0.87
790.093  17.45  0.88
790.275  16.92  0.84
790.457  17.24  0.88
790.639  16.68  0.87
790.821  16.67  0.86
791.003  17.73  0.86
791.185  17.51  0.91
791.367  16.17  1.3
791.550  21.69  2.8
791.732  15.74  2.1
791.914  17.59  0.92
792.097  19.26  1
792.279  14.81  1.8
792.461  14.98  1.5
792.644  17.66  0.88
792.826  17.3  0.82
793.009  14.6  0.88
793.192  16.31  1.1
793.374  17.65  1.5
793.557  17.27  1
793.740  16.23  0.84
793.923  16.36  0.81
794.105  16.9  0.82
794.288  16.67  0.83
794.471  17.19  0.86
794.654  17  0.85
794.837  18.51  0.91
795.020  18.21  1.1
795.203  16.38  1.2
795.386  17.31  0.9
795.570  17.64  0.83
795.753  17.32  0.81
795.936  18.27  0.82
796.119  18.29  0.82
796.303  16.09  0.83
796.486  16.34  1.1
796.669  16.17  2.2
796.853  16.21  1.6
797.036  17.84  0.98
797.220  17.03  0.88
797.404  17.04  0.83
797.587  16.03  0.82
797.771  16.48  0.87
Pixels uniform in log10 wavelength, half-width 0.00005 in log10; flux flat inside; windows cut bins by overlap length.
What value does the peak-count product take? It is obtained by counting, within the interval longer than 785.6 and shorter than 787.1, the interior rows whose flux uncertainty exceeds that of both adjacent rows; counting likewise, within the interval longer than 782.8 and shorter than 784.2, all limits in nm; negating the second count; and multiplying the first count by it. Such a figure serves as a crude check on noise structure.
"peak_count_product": -2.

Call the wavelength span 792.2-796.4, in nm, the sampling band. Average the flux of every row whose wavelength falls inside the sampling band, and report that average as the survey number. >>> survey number 16.9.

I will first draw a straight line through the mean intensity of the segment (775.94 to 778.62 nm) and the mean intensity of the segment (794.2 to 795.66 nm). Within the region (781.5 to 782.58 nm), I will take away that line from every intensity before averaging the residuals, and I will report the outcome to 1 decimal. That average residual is 0.3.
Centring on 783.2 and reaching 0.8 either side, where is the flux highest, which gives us 782.669 nm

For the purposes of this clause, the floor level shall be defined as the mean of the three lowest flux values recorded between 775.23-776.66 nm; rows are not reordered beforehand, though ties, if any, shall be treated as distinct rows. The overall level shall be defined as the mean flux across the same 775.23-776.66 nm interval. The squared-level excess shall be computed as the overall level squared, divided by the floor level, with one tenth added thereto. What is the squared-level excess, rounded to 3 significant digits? 17.7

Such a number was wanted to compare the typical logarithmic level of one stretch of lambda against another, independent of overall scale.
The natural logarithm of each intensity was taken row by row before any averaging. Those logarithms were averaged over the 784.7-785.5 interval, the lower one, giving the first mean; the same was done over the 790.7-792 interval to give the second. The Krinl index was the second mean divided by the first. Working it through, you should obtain 1.00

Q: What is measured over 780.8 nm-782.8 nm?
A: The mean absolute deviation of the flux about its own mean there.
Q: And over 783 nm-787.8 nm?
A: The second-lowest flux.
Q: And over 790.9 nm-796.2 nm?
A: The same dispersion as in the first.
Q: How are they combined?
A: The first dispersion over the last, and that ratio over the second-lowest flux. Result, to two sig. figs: 0.046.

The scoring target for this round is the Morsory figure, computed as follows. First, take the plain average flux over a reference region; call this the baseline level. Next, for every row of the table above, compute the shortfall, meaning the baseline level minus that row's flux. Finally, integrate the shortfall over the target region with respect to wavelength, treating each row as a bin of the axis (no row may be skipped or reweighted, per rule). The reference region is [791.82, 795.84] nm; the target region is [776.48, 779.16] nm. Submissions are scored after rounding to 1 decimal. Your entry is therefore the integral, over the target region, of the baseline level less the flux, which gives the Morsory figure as 1.8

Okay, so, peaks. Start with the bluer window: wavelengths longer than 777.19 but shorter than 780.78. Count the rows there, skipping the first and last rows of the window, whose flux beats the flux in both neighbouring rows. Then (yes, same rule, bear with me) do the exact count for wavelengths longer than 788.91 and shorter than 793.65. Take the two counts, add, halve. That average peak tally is 7.0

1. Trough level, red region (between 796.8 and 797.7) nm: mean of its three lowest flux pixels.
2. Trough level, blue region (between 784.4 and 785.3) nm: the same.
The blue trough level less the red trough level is 0.3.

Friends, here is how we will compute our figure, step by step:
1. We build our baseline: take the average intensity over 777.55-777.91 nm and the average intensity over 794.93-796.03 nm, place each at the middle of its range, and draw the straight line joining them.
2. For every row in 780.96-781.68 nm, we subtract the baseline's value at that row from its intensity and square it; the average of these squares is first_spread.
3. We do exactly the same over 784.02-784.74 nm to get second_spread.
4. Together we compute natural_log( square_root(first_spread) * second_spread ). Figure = 1.4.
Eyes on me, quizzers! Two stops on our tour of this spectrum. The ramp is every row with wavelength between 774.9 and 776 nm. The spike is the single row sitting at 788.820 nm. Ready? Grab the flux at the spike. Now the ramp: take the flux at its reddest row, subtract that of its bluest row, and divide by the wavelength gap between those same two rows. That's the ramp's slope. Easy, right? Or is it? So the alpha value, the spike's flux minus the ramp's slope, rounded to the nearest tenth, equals 17.6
